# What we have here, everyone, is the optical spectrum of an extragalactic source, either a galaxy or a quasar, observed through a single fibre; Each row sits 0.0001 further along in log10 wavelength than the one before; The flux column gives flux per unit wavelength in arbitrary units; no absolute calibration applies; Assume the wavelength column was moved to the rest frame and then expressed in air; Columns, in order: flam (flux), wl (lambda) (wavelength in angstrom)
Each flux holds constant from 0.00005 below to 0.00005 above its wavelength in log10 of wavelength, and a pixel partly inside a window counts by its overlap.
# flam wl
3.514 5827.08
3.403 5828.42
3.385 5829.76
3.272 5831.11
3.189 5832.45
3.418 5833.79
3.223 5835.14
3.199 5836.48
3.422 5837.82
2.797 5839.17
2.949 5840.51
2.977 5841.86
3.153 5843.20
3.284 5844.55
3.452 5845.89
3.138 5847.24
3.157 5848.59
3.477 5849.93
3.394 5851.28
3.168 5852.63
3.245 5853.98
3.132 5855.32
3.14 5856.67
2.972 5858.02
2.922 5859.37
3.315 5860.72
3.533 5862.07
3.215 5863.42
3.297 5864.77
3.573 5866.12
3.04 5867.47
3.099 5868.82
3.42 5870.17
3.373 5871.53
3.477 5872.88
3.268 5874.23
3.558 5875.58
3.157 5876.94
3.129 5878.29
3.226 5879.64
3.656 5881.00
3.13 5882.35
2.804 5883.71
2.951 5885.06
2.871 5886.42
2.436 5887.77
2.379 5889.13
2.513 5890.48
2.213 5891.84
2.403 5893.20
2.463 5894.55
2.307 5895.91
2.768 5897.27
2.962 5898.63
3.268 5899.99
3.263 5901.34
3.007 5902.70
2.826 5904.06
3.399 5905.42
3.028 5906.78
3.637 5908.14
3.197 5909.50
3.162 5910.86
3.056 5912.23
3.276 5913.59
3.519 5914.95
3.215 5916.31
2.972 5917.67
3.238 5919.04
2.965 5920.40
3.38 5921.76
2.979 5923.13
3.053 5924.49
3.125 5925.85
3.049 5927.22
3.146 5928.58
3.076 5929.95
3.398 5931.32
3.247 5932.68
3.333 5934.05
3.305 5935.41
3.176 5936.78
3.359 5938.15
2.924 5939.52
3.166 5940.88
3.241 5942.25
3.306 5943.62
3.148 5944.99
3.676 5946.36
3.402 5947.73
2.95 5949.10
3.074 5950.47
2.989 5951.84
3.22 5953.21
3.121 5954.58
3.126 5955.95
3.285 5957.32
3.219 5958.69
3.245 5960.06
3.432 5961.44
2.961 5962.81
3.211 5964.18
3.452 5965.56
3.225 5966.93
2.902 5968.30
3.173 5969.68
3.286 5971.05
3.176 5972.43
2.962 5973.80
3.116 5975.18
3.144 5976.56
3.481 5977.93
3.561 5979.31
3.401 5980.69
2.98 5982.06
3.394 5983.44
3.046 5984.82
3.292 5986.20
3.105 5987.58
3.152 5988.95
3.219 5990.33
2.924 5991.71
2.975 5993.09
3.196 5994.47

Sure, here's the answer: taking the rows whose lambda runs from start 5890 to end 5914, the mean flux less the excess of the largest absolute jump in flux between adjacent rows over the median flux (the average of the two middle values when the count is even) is 5.34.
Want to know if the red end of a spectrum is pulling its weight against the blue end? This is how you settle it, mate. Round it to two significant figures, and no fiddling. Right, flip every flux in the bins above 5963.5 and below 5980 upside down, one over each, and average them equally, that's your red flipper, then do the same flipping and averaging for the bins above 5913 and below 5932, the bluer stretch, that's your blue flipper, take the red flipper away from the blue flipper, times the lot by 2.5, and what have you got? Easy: 0.013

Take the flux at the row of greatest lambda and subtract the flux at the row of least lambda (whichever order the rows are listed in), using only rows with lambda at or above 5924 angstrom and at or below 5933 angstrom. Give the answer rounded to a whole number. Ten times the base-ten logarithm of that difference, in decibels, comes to -7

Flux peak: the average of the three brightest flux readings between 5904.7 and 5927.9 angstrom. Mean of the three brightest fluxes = 3.52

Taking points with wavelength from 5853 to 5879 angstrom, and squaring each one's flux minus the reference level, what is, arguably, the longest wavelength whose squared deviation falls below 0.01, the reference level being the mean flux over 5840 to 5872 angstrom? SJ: 5878.29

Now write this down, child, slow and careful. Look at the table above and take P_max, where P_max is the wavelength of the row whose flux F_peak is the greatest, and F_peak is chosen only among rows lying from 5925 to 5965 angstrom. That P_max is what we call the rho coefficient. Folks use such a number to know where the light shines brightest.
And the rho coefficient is 5946.36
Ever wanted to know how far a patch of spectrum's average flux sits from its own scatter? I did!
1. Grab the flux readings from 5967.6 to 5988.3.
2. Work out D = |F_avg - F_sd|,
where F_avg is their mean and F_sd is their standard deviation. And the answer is 3.01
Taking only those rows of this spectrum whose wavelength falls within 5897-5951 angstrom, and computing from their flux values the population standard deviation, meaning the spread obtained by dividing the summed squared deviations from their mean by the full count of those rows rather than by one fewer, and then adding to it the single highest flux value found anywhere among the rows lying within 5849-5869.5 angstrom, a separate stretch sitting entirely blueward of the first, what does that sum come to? 3.77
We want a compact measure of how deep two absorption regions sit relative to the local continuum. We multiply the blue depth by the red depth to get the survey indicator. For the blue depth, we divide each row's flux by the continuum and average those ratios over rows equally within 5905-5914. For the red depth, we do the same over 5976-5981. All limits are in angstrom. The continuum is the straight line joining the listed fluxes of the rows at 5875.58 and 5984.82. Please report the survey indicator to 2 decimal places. 1.06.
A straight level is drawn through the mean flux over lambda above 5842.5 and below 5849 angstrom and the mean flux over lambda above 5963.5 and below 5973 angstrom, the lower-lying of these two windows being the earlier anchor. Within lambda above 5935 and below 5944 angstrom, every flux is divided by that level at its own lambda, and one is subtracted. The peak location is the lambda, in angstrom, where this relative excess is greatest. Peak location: 5938.15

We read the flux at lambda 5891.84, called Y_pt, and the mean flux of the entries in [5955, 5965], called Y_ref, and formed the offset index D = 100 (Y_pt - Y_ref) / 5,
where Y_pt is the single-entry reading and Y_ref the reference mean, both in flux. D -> -20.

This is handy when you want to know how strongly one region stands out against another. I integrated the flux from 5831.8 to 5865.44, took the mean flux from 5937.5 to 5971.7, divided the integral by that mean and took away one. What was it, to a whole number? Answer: 33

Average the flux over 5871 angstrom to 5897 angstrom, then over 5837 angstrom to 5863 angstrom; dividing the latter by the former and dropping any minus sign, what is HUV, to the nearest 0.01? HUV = 1.10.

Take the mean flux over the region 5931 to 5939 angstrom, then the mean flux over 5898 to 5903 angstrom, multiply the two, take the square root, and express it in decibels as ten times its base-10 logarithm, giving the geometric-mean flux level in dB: 5.07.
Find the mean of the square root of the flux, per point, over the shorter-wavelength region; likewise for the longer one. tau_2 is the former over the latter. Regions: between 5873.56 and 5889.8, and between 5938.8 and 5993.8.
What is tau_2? 0.98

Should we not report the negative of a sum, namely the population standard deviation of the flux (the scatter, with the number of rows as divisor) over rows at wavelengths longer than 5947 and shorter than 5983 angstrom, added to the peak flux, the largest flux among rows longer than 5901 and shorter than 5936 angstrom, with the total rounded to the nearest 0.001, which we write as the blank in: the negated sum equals -3.815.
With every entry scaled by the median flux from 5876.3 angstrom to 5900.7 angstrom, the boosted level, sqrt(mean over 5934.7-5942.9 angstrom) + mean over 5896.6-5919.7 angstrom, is 2.18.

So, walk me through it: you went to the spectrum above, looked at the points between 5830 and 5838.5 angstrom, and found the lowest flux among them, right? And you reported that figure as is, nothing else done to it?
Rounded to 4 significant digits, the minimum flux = 3.189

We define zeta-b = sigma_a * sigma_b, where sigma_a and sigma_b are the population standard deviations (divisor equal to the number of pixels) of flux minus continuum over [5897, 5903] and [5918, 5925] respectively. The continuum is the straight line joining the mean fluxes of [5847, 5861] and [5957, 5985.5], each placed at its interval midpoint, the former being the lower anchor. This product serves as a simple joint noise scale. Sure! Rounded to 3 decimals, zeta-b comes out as 0.031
